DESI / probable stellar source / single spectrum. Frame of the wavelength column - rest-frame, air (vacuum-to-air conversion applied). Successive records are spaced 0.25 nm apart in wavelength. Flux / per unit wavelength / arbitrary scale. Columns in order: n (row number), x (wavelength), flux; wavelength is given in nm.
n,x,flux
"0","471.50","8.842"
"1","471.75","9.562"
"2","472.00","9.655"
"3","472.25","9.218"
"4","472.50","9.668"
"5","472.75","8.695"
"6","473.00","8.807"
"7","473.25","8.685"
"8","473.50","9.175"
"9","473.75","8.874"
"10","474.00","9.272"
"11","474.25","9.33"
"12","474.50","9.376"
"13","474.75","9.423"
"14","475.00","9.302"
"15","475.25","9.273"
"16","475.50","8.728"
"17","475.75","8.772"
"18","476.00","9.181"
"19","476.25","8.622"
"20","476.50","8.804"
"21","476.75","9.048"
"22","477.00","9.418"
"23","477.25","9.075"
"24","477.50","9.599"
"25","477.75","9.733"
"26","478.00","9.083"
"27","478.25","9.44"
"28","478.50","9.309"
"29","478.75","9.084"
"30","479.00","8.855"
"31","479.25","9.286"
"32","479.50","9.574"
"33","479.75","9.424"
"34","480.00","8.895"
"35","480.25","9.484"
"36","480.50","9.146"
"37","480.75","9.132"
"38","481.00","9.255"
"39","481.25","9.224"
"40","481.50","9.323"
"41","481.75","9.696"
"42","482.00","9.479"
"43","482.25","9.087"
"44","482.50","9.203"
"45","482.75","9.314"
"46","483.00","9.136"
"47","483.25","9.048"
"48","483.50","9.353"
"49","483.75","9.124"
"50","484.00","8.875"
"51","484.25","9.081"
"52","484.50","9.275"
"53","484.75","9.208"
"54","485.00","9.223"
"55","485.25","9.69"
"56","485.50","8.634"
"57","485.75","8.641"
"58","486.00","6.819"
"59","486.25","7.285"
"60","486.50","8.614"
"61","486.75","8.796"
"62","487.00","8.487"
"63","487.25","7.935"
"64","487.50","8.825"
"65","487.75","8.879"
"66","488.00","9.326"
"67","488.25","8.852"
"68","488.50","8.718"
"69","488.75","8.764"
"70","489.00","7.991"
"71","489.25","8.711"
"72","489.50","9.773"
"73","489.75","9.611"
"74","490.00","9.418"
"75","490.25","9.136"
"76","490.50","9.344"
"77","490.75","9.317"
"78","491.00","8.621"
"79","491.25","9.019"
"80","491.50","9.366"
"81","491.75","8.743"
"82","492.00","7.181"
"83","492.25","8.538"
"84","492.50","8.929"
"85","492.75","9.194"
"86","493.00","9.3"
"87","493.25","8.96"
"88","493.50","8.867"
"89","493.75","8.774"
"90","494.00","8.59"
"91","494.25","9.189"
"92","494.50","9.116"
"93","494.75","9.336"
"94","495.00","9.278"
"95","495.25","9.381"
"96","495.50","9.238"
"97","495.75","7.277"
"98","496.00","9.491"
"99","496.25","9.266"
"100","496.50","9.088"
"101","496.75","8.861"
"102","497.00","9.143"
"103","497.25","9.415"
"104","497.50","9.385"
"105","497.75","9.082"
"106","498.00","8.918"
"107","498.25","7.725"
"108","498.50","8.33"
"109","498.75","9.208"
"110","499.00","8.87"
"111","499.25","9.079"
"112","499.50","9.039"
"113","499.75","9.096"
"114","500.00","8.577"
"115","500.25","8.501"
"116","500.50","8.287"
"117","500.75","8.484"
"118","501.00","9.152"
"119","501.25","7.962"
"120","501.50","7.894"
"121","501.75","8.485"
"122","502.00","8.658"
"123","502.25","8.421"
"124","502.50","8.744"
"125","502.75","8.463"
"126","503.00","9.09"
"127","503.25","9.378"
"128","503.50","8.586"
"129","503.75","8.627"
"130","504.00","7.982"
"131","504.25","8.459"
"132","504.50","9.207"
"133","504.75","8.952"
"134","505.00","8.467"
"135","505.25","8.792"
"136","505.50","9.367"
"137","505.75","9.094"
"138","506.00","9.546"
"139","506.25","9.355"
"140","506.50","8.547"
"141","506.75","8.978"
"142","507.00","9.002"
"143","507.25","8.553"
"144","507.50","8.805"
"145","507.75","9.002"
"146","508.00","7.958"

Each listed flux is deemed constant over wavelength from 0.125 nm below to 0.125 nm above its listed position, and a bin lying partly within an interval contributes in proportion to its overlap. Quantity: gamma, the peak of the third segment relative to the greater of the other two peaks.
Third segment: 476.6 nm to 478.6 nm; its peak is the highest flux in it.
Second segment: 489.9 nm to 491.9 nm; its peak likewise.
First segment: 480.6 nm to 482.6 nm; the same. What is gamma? 1.00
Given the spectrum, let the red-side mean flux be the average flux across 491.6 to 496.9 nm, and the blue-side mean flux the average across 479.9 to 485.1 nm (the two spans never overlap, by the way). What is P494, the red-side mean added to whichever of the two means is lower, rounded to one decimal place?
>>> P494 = 17.8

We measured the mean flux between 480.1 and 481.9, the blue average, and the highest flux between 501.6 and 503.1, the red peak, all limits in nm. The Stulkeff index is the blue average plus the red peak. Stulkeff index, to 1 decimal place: 18.4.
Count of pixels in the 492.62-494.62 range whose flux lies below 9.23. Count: 7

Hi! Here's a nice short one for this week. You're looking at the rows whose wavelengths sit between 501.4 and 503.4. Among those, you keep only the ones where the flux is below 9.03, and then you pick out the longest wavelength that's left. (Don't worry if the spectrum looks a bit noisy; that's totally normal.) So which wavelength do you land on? 502.75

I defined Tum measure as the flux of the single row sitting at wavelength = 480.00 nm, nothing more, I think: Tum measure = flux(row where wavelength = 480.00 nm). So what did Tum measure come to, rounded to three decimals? 8.895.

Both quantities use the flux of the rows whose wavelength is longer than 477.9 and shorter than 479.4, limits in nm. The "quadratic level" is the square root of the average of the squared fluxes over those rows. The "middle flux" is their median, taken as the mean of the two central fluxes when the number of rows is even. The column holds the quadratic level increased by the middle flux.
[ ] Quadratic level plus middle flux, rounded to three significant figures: 18.4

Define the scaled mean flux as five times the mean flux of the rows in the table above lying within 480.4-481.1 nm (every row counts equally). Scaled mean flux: 45.9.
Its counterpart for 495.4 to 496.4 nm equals 44.1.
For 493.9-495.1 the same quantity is 45.5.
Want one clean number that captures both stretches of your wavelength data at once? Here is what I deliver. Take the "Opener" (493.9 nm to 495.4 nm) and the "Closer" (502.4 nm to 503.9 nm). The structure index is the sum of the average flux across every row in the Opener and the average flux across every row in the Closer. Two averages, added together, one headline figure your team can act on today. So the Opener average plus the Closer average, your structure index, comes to 18.0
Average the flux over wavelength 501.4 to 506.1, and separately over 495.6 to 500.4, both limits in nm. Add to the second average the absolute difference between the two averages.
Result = 8.97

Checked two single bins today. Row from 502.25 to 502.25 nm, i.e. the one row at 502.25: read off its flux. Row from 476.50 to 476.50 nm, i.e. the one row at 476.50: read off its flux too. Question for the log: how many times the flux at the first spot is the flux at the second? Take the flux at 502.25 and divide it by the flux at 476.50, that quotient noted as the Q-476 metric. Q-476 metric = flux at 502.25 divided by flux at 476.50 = 0.96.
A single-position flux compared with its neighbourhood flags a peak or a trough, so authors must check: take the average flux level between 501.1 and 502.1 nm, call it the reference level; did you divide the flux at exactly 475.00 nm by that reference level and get 1.13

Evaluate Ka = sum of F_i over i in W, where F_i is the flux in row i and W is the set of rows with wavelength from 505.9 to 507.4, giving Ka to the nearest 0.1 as 54.0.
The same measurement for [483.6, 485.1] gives 54.8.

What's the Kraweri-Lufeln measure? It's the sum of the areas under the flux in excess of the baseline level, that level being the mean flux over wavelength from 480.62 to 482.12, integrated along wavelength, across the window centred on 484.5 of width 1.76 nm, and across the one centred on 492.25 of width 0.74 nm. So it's -1.1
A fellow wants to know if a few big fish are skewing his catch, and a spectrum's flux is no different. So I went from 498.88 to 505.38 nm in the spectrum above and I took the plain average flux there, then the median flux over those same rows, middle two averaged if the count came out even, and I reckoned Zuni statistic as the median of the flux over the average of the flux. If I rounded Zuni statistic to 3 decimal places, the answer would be 0.993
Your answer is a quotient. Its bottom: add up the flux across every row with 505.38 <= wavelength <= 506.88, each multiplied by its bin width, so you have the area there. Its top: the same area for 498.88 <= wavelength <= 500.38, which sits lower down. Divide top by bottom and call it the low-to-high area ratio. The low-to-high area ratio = 0.97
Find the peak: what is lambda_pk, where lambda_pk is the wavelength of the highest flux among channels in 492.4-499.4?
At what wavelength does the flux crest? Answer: 496.00 nm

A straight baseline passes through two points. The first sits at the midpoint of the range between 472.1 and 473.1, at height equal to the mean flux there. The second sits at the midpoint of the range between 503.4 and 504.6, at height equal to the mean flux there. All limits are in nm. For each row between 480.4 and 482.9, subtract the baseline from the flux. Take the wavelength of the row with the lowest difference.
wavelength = 482.25 nm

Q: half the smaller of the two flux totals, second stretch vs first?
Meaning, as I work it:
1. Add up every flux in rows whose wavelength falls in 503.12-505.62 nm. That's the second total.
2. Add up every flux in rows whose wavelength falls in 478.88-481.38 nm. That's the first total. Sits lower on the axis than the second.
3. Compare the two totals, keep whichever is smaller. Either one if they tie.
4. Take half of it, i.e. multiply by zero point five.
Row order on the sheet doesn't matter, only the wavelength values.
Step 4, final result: 43.9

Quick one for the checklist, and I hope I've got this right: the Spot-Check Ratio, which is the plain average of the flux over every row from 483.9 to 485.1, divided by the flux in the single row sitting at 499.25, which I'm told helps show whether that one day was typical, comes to 1.01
